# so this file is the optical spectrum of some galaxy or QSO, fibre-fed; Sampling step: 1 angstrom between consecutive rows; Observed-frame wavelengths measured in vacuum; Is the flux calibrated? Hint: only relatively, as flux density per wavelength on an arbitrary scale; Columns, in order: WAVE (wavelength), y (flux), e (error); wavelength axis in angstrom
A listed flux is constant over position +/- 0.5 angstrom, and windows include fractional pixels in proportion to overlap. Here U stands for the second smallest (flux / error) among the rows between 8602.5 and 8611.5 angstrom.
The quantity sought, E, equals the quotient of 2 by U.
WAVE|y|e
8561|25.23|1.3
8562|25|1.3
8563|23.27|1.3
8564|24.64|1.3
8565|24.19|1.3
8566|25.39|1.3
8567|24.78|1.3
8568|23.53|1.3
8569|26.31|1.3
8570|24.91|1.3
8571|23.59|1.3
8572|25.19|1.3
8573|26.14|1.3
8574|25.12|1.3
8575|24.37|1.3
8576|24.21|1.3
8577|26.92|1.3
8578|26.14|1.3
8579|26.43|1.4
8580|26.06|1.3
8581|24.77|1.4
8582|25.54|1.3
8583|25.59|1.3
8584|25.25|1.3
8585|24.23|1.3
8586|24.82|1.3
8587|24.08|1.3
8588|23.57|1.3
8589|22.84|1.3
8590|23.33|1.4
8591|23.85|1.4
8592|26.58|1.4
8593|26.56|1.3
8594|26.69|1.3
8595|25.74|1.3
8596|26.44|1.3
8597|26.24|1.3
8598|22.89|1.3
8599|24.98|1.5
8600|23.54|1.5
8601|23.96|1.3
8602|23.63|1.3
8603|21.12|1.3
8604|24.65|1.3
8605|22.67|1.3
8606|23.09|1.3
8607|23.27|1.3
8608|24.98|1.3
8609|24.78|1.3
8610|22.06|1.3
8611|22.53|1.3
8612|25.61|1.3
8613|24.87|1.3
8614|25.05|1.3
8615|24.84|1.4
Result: 0.118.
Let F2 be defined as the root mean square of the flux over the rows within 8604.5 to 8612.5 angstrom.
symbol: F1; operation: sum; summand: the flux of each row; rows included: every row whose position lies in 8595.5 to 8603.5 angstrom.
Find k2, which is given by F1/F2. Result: 8.15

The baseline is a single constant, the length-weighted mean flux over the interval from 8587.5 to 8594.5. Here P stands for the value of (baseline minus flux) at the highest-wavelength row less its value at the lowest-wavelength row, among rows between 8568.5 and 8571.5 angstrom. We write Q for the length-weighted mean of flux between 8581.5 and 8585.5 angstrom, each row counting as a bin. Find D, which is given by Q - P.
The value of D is 22.4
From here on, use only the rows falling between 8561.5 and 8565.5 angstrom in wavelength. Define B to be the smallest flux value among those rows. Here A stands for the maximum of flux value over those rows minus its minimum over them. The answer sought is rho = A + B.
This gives 25.0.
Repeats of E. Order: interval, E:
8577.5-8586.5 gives 0.107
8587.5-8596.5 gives 0.117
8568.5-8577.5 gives 0.107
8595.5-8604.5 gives 0.123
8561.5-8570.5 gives 0.110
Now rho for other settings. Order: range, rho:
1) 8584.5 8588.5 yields 24.8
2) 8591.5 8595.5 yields 26.7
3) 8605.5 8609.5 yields 25.0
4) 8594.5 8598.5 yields 26.4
